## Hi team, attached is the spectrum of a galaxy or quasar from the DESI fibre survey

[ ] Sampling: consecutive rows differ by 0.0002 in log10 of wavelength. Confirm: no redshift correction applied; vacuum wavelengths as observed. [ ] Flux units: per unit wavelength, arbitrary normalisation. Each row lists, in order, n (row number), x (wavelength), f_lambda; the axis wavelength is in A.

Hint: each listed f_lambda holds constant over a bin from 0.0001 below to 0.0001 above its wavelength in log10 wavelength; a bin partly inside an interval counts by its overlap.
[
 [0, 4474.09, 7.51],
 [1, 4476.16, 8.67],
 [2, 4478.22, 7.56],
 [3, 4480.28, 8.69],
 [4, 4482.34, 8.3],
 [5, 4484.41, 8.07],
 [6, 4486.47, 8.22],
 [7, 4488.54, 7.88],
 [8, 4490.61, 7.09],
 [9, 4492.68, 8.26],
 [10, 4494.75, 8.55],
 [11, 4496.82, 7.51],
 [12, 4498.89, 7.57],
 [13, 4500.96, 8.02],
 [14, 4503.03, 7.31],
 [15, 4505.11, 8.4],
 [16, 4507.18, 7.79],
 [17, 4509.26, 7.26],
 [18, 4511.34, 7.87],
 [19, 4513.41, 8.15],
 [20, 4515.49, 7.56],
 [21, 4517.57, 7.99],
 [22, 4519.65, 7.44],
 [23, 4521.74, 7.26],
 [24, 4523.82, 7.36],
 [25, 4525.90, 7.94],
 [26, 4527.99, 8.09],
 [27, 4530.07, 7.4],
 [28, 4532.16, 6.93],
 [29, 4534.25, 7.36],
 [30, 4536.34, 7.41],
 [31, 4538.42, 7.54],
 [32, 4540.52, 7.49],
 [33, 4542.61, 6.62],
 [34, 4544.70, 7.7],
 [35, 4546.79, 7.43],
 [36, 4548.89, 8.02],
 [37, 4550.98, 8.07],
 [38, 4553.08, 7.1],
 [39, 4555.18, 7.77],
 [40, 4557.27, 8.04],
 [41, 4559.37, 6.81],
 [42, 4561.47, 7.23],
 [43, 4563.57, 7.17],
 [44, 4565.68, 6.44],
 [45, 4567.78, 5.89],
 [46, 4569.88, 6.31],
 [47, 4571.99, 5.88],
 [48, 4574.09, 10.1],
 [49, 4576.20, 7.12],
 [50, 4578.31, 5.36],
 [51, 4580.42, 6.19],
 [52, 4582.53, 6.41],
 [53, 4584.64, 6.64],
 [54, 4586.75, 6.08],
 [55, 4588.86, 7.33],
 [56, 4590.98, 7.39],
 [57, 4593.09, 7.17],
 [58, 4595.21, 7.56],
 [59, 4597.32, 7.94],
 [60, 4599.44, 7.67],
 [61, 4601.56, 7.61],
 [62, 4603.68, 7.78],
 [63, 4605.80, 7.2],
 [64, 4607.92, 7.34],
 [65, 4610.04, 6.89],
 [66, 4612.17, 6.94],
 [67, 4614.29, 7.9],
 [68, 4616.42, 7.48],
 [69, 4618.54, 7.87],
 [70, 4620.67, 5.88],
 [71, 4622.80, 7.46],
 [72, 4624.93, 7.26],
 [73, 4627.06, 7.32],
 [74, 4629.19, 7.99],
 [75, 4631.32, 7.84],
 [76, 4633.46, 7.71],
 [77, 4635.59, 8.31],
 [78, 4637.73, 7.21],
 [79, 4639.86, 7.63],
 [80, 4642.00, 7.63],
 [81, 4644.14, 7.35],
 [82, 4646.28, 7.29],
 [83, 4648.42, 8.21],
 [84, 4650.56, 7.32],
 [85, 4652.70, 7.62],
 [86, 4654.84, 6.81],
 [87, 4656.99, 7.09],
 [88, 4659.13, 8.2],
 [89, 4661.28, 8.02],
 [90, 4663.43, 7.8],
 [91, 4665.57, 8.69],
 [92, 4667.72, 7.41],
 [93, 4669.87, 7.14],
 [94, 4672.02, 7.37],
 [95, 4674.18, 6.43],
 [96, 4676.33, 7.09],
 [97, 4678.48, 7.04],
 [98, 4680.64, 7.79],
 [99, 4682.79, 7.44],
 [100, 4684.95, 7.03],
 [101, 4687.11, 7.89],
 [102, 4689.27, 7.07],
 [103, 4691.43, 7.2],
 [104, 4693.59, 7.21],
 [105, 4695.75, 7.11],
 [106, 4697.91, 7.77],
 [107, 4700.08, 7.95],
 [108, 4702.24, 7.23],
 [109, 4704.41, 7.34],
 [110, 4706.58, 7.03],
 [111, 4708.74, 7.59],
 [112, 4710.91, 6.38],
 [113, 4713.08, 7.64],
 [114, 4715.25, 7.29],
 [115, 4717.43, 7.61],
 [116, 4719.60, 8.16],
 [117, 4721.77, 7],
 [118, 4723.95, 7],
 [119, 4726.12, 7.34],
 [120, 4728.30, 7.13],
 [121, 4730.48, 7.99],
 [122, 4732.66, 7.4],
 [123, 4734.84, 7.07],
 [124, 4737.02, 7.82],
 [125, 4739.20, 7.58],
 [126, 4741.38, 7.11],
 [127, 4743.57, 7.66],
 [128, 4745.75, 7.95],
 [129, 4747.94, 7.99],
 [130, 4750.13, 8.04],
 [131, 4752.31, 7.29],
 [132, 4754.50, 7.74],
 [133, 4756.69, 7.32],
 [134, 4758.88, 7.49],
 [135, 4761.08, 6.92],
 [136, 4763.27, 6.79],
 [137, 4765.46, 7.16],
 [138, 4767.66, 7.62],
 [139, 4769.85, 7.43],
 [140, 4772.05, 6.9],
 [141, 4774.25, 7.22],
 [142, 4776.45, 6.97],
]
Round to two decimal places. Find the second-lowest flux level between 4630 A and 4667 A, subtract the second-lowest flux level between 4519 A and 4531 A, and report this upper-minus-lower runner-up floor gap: -0.27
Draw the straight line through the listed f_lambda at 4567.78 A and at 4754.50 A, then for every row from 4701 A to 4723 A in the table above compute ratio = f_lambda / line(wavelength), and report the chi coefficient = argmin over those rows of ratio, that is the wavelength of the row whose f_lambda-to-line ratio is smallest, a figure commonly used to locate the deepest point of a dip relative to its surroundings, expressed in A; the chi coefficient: 4710.91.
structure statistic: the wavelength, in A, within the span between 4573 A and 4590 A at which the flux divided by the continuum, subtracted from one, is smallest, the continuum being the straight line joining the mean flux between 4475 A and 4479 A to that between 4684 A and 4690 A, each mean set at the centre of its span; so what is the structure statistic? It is 4574.09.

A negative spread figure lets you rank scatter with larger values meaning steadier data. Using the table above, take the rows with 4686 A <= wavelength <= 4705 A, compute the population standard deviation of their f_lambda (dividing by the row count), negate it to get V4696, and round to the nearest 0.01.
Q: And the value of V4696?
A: -0.33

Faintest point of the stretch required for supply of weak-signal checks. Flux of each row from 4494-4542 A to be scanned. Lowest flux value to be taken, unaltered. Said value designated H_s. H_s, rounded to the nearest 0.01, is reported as 6.93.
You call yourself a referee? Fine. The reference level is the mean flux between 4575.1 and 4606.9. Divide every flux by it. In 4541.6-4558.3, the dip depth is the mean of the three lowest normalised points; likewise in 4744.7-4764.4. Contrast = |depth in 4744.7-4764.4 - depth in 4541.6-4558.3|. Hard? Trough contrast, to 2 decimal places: 0.01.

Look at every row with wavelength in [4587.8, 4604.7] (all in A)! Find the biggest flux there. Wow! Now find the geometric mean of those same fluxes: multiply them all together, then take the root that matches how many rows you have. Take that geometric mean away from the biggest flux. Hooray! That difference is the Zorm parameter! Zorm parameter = 0.4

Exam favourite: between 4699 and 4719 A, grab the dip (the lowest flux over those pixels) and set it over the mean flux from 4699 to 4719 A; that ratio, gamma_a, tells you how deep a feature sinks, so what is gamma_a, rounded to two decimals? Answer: 0.87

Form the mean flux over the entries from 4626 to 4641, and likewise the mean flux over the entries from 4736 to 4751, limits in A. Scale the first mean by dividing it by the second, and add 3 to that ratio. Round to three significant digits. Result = 4.00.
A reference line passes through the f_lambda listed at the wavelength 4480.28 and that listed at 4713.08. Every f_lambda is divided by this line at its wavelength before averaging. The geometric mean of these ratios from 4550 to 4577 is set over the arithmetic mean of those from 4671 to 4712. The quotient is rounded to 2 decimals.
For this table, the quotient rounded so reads 0.92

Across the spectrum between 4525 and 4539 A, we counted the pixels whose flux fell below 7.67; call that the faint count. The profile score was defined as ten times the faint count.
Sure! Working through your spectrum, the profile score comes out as 50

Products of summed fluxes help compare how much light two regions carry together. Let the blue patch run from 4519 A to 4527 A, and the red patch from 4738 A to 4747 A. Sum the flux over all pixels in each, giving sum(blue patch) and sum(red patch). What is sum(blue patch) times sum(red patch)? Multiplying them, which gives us 909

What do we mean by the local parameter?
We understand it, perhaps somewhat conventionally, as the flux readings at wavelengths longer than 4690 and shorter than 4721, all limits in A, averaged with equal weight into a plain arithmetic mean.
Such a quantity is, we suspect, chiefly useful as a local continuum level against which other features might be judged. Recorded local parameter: 7.39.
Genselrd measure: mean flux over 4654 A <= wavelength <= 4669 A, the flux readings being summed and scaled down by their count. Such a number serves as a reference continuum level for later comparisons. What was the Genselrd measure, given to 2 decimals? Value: 7.72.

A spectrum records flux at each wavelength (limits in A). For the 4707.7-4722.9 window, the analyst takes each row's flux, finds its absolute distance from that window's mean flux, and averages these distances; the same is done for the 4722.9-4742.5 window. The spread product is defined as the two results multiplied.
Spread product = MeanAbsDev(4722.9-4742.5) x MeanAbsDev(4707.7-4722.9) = 0.118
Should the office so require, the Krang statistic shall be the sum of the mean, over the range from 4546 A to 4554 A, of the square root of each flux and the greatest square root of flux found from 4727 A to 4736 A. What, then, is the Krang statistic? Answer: 5.59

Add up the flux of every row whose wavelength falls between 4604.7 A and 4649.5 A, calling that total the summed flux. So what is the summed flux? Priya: 157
